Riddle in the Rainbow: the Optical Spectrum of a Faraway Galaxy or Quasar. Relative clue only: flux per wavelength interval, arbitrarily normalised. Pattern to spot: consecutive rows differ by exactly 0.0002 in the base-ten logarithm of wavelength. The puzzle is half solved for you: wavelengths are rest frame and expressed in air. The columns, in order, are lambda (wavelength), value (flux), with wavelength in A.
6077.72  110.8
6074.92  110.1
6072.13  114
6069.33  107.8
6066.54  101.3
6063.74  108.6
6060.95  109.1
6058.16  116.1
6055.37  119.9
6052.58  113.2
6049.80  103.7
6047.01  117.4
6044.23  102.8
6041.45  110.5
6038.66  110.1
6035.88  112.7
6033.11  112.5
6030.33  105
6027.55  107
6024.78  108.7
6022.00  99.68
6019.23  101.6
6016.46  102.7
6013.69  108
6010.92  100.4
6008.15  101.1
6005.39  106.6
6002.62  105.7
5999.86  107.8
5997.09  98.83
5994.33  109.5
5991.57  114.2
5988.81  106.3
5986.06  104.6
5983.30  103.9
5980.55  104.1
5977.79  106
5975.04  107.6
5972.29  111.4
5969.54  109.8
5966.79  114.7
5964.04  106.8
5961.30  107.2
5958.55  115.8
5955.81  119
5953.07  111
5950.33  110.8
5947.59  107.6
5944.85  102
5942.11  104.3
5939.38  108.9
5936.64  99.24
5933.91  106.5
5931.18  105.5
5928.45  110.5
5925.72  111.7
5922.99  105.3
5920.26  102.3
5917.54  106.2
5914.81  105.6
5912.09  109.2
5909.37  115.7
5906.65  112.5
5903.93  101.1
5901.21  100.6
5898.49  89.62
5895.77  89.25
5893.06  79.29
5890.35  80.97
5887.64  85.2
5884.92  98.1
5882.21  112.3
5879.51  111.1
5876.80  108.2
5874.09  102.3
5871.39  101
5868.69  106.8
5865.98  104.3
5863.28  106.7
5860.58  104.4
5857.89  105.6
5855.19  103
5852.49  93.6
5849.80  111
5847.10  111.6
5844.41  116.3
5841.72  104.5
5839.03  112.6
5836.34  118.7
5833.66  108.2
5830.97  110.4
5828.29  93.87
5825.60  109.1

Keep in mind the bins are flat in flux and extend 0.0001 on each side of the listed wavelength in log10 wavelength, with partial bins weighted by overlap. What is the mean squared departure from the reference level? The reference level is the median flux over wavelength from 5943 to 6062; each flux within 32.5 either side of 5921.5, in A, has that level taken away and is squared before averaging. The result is 107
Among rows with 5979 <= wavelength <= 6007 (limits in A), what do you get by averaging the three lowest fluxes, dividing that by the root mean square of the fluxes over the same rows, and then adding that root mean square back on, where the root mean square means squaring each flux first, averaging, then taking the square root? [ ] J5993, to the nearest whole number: 107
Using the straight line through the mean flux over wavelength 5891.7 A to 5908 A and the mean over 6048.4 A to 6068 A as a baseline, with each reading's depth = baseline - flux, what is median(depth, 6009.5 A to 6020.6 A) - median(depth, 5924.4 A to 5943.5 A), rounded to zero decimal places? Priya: 12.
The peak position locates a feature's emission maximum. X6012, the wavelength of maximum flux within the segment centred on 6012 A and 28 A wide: 6024.78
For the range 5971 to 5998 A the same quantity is 5991.57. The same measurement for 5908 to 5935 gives 5909.37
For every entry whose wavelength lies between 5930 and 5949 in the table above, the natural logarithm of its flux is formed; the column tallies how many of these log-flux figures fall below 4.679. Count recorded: 6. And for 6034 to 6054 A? 2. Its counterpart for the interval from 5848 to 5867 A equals 6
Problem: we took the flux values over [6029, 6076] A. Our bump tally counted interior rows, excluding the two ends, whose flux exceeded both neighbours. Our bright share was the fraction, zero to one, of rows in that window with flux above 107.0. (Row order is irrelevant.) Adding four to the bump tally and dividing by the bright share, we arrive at 12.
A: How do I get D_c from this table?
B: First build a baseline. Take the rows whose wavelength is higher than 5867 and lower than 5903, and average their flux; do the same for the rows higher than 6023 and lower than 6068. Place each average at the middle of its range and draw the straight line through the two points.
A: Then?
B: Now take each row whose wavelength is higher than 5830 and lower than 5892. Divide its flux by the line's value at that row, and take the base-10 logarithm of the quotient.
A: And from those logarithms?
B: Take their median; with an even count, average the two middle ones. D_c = 0.046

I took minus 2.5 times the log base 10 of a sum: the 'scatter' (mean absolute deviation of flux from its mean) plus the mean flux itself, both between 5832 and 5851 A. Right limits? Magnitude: -5.15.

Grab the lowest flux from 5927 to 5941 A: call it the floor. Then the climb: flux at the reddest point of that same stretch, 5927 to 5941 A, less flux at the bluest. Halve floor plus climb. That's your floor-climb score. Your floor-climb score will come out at 48.8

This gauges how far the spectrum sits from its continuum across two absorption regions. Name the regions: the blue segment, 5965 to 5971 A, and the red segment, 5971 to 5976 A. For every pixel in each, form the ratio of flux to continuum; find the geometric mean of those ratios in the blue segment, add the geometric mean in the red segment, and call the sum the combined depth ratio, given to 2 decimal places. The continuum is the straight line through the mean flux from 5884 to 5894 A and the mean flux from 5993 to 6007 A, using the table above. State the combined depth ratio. 2.21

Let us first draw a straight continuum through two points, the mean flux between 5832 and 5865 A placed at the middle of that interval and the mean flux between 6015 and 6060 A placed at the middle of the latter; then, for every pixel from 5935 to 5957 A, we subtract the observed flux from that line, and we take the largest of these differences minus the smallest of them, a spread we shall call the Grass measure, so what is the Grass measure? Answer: 20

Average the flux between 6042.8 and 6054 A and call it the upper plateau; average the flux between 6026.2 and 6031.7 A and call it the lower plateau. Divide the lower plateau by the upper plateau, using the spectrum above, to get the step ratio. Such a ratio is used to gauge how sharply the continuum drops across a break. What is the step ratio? 0.97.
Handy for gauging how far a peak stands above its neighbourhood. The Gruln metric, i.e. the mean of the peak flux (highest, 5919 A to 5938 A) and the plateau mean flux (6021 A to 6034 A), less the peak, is -2.6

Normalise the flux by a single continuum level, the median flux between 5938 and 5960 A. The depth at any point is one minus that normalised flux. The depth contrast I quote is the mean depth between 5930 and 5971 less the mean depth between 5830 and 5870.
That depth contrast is -0.01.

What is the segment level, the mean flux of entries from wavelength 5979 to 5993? 107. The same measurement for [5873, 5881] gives 107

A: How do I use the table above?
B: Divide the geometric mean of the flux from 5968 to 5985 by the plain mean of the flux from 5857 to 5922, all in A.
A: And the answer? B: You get 1.05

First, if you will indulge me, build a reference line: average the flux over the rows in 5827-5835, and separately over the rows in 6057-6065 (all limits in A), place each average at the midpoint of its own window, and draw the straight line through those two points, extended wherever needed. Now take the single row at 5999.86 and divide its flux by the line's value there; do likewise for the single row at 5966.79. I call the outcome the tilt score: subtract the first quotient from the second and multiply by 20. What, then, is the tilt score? 1.5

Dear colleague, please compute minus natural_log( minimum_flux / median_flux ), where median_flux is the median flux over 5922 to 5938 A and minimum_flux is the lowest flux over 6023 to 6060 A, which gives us 0.031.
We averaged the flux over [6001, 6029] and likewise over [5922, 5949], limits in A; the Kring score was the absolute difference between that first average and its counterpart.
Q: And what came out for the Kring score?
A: 2.0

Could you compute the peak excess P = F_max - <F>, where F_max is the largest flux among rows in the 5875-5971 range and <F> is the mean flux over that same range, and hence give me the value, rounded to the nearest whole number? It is 14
